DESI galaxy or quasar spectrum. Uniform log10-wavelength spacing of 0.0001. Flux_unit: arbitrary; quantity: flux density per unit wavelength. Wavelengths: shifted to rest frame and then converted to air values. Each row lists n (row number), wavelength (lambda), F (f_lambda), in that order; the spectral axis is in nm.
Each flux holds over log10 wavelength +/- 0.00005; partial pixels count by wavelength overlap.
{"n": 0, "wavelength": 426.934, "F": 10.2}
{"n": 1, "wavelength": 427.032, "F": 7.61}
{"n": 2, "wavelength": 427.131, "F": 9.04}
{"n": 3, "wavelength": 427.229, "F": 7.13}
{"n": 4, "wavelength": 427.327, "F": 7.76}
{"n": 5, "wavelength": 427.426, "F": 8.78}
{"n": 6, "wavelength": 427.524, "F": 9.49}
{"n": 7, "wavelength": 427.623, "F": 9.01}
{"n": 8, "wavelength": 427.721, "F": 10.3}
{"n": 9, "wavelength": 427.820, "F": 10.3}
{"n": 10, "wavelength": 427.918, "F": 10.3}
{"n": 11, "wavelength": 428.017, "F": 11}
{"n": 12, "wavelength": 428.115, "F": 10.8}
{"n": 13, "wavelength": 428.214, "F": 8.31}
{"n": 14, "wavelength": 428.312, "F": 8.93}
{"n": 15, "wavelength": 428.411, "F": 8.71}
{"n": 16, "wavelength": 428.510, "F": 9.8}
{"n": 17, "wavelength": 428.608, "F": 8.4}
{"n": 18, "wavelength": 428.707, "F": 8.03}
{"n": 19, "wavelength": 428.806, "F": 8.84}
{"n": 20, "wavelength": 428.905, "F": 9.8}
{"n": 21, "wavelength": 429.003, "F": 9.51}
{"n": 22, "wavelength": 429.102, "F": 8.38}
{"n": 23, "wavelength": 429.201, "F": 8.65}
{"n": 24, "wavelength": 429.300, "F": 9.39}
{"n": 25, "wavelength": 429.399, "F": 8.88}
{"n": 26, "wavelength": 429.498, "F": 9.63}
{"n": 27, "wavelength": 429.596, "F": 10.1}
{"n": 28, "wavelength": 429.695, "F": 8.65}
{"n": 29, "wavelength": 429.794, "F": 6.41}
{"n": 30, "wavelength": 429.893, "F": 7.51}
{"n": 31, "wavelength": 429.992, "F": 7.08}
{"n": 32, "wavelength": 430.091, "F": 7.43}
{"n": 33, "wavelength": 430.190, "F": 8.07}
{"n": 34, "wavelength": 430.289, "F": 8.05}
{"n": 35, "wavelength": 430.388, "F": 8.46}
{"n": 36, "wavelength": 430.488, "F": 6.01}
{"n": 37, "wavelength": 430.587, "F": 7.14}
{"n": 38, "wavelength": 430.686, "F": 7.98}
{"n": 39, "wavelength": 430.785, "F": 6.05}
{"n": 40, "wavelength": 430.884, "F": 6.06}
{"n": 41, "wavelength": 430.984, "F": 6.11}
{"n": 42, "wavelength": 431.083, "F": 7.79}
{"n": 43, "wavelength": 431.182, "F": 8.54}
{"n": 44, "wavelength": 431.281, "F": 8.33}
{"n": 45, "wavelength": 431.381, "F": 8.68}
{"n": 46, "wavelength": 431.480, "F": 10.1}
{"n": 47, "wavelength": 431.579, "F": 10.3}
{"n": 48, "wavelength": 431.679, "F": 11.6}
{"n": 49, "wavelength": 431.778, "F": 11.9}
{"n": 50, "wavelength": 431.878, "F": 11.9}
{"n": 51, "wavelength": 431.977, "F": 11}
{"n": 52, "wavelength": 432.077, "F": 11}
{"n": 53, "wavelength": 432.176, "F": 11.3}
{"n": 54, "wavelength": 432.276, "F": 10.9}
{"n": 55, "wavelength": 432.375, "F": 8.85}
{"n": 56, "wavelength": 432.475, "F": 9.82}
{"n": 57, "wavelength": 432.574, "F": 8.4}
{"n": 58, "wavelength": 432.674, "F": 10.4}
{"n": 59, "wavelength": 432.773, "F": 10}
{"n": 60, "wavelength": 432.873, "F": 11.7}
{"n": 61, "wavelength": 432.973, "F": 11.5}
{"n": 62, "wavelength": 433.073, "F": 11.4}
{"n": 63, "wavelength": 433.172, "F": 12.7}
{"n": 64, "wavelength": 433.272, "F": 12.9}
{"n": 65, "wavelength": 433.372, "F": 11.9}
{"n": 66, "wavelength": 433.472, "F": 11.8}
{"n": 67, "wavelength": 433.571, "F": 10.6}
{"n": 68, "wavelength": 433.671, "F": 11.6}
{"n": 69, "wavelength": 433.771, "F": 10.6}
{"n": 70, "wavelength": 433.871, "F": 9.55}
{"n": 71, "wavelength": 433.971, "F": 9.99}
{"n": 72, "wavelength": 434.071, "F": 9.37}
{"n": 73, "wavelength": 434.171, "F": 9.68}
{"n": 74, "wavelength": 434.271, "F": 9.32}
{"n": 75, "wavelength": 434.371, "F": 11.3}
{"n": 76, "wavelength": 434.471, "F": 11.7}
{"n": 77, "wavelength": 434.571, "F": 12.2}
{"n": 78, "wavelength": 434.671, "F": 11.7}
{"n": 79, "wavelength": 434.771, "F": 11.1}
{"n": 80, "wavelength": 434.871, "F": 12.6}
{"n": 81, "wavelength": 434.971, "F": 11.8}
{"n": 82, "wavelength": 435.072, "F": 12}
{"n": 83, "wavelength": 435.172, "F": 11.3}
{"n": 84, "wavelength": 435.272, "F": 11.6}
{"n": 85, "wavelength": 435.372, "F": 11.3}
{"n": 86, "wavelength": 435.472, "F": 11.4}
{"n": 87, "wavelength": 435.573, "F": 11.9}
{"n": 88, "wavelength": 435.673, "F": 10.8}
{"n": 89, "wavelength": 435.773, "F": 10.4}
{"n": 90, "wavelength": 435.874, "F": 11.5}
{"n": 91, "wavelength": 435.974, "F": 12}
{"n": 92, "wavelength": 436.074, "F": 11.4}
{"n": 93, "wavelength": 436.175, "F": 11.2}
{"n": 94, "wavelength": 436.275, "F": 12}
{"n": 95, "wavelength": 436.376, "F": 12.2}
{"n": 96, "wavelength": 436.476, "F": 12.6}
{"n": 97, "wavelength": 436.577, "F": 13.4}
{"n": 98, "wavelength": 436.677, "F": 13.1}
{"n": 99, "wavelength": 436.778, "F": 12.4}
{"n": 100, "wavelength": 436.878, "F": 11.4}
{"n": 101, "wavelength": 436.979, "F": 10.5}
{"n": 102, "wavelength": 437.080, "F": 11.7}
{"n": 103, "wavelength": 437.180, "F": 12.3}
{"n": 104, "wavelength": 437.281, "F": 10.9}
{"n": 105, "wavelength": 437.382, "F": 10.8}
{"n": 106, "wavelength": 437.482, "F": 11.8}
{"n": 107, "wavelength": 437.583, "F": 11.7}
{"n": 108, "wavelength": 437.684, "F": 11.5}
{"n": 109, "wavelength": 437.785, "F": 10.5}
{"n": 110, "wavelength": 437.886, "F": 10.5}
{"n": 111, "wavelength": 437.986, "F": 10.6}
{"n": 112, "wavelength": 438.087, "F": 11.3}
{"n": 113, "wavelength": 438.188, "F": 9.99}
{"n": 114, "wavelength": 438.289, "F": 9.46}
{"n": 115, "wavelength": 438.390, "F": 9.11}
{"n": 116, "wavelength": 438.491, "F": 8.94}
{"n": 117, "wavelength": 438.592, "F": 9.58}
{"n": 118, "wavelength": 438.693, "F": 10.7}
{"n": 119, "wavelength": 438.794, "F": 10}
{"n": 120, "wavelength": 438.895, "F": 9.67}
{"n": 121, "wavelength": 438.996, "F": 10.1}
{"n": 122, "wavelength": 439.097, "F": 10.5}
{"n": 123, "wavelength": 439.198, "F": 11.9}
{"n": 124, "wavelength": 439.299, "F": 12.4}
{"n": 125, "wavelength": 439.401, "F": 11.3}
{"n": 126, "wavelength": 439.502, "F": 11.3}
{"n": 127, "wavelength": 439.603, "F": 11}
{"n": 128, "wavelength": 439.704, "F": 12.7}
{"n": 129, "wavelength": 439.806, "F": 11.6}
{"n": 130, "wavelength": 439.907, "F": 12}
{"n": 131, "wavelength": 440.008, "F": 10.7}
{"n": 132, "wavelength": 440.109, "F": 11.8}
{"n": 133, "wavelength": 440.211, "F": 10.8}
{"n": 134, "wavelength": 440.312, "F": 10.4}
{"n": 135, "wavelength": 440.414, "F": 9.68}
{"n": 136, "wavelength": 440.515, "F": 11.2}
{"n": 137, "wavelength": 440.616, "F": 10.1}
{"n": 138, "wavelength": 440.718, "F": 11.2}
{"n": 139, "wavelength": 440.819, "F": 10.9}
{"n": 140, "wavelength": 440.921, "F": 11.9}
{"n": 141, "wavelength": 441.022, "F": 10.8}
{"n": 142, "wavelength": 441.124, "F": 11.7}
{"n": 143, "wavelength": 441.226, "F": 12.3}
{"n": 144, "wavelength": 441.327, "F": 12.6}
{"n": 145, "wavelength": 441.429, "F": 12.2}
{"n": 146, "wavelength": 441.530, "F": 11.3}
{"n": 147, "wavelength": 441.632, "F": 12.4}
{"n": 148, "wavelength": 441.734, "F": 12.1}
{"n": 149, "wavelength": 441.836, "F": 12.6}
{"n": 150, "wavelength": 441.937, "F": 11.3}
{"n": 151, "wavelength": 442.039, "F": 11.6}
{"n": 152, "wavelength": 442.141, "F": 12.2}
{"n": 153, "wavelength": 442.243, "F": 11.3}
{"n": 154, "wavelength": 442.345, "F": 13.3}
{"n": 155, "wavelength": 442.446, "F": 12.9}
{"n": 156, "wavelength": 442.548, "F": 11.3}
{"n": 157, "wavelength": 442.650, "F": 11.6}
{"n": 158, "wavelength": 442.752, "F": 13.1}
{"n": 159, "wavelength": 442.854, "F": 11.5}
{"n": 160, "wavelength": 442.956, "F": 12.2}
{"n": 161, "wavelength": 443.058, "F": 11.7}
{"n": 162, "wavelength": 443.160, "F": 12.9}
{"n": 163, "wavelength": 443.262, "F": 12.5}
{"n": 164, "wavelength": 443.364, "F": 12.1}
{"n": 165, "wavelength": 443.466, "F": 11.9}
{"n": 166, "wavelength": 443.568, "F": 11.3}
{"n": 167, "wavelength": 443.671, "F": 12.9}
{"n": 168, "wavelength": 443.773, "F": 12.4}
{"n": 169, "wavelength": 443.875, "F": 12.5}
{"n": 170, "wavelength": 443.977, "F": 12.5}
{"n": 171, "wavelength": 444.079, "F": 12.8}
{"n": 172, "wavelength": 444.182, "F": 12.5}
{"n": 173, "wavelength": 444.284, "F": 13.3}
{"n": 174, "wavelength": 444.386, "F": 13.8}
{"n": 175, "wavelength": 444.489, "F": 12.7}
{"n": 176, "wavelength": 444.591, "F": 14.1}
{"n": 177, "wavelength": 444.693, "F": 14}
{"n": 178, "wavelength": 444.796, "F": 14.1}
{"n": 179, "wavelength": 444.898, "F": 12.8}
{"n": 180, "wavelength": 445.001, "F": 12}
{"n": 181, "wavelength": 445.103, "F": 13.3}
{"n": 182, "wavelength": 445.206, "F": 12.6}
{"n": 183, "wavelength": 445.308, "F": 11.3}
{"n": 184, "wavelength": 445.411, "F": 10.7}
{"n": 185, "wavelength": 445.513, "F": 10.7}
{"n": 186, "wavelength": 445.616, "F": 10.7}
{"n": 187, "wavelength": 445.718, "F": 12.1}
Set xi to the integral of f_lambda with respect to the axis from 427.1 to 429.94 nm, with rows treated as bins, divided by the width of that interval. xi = 9.0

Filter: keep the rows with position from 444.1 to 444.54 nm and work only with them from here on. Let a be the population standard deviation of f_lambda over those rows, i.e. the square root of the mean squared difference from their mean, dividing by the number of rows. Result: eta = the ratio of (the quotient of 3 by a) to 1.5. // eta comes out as 3.91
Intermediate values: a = 0.51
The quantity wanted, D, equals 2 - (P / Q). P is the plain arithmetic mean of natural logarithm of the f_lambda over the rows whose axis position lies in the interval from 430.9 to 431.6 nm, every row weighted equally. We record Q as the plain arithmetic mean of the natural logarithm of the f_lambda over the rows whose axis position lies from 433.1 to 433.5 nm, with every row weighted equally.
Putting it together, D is 1.15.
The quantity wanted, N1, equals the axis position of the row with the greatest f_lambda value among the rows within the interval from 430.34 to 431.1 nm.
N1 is 430.388 nm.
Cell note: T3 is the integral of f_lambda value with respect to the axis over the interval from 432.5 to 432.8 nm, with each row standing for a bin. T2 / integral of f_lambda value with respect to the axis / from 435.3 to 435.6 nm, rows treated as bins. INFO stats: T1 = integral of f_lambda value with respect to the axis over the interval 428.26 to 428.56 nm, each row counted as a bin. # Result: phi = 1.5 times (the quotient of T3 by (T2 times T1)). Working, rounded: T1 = 2.75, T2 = 3.5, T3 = 2.9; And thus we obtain 0.46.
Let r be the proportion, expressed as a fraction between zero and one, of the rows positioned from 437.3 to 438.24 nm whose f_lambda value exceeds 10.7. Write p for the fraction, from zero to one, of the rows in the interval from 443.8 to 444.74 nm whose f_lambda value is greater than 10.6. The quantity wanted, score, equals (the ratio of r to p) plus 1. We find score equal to 1.56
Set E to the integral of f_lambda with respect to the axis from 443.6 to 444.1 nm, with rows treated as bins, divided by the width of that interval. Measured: 12.6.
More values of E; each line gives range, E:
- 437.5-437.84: 11.2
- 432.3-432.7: 9.4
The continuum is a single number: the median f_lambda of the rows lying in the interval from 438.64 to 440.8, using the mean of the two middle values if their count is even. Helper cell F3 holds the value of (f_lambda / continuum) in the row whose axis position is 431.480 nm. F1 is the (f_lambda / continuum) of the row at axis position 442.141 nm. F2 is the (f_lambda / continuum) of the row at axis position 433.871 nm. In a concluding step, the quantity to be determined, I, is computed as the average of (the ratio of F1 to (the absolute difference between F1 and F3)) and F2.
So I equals 3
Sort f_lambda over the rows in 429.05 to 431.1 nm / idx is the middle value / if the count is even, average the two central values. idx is 8.0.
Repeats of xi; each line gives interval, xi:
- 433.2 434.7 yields 11.0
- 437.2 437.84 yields 11.2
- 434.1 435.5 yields 11.3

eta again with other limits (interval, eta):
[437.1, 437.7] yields 3.85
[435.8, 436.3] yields 6.15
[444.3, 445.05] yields 2.55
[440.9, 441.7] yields 3.51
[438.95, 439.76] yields 2.39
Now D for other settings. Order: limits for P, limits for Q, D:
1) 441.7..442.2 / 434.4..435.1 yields 1.00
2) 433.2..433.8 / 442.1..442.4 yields 1.02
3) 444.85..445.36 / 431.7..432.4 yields 0.95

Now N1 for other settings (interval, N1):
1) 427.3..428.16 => 428.017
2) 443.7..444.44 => 444.386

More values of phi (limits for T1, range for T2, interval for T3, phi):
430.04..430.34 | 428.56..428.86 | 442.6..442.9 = 0.91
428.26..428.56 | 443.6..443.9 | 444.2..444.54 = 0.65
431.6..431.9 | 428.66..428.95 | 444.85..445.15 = 0.64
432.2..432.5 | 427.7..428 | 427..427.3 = 0.38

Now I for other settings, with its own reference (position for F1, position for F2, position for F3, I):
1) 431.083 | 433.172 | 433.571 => 2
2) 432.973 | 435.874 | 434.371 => 29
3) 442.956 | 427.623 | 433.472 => 16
